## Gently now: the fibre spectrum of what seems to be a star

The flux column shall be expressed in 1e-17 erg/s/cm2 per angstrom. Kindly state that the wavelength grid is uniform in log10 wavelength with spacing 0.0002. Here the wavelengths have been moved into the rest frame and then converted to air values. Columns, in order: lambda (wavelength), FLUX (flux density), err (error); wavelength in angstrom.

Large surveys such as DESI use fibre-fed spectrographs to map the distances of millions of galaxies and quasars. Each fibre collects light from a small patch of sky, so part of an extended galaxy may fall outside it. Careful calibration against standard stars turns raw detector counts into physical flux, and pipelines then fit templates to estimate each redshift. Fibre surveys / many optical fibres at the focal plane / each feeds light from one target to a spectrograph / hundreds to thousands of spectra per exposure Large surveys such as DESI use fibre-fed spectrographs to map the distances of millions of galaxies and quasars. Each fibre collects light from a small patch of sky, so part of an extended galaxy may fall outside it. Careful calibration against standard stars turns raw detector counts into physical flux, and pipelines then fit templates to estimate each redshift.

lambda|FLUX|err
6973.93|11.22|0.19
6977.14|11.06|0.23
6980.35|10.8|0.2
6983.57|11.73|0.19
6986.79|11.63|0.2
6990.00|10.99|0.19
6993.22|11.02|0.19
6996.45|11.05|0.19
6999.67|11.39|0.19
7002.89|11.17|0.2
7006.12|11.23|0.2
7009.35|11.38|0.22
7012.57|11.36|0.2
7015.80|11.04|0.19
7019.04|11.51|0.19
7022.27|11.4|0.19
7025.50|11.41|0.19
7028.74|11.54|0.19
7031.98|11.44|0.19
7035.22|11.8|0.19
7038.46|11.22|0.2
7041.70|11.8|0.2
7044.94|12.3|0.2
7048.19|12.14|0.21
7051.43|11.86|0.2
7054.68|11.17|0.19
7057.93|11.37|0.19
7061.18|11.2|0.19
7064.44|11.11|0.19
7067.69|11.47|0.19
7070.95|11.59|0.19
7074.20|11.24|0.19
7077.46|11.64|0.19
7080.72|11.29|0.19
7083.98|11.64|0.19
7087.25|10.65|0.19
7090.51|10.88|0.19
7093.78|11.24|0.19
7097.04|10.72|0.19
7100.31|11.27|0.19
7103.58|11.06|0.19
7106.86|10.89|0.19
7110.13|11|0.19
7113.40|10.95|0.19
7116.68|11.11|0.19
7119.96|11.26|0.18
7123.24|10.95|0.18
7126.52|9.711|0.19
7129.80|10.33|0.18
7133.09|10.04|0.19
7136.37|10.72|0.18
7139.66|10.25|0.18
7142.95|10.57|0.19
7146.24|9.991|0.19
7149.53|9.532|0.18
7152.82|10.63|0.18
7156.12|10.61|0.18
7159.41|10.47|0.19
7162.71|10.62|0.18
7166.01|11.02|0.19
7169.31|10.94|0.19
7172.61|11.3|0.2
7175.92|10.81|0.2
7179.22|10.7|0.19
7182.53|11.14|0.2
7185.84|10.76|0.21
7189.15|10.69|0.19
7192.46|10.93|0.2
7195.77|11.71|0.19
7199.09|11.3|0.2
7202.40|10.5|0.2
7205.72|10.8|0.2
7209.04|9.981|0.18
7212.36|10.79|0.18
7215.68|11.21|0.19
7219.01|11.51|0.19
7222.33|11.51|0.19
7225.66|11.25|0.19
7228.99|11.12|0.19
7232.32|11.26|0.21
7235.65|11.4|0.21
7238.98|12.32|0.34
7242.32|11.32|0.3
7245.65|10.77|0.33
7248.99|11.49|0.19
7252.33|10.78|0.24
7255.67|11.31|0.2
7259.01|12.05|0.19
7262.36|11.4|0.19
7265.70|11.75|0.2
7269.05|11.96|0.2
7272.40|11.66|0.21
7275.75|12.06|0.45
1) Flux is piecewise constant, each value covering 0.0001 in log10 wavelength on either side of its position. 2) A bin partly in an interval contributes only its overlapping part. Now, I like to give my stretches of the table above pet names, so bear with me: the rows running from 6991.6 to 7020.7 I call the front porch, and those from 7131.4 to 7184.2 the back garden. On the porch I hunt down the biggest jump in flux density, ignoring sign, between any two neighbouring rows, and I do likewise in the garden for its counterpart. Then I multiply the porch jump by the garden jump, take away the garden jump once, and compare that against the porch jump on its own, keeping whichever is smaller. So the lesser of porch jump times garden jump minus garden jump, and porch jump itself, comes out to -0.58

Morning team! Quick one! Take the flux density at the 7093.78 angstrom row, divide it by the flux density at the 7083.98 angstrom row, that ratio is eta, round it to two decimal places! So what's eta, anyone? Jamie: 0.97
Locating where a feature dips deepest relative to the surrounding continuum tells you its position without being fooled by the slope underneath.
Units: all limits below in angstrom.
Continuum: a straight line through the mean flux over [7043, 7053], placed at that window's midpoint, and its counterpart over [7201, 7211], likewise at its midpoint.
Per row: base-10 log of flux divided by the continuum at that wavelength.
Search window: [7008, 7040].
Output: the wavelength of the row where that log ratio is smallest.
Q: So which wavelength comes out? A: 7015.80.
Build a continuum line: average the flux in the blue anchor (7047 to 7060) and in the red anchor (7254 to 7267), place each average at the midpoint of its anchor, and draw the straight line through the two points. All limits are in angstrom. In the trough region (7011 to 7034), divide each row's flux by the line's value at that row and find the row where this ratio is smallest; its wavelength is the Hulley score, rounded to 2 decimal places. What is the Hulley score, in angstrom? 7015.80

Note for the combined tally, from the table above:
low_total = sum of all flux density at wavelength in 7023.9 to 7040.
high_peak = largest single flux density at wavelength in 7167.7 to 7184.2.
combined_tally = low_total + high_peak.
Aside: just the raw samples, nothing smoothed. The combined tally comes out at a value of 68.7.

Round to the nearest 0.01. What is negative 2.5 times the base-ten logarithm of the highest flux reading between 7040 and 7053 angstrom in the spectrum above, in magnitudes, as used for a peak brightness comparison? -2.72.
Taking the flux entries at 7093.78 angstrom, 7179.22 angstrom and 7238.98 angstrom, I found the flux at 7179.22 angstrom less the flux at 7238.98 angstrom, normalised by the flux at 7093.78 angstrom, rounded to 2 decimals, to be -0.14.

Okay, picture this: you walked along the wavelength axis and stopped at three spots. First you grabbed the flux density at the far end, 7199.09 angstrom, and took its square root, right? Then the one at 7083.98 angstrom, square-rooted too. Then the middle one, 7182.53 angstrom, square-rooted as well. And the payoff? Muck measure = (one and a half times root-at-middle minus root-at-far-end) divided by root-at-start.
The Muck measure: 0.482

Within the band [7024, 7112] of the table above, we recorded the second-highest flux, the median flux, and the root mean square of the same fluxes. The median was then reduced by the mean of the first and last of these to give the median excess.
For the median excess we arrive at -0.47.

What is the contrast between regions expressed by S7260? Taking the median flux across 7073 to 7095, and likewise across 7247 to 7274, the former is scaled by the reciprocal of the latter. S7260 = 0.97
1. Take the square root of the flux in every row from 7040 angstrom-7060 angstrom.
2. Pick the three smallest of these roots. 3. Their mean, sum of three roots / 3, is 3.38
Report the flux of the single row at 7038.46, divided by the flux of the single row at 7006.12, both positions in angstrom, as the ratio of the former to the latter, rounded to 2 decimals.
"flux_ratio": 1.00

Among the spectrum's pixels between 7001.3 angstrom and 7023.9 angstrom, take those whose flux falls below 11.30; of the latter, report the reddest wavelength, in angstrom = 7015.80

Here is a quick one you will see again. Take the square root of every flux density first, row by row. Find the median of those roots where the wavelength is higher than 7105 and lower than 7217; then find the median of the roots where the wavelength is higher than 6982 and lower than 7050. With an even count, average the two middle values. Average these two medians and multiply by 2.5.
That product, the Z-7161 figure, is 8.32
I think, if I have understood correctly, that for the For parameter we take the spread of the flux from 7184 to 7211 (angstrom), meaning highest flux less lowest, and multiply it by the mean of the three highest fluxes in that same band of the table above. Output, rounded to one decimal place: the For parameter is 19.6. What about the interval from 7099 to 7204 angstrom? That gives 24.9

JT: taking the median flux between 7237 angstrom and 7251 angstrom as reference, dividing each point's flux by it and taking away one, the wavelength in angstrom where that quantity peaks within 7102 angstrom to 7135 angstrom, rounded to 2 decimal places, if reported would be 7119.96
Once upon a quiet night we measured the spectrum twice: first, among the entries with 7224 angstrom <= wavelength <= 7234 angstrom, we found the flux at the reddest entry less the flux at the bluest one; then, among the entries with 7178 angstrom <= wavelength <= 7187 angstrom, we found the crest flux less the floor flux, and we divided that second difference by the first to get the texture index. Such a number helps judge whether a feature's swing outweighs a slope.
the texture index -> 44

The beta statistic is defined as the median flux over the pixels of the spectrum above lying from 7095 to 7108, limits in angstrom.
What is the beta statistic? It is 11.0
